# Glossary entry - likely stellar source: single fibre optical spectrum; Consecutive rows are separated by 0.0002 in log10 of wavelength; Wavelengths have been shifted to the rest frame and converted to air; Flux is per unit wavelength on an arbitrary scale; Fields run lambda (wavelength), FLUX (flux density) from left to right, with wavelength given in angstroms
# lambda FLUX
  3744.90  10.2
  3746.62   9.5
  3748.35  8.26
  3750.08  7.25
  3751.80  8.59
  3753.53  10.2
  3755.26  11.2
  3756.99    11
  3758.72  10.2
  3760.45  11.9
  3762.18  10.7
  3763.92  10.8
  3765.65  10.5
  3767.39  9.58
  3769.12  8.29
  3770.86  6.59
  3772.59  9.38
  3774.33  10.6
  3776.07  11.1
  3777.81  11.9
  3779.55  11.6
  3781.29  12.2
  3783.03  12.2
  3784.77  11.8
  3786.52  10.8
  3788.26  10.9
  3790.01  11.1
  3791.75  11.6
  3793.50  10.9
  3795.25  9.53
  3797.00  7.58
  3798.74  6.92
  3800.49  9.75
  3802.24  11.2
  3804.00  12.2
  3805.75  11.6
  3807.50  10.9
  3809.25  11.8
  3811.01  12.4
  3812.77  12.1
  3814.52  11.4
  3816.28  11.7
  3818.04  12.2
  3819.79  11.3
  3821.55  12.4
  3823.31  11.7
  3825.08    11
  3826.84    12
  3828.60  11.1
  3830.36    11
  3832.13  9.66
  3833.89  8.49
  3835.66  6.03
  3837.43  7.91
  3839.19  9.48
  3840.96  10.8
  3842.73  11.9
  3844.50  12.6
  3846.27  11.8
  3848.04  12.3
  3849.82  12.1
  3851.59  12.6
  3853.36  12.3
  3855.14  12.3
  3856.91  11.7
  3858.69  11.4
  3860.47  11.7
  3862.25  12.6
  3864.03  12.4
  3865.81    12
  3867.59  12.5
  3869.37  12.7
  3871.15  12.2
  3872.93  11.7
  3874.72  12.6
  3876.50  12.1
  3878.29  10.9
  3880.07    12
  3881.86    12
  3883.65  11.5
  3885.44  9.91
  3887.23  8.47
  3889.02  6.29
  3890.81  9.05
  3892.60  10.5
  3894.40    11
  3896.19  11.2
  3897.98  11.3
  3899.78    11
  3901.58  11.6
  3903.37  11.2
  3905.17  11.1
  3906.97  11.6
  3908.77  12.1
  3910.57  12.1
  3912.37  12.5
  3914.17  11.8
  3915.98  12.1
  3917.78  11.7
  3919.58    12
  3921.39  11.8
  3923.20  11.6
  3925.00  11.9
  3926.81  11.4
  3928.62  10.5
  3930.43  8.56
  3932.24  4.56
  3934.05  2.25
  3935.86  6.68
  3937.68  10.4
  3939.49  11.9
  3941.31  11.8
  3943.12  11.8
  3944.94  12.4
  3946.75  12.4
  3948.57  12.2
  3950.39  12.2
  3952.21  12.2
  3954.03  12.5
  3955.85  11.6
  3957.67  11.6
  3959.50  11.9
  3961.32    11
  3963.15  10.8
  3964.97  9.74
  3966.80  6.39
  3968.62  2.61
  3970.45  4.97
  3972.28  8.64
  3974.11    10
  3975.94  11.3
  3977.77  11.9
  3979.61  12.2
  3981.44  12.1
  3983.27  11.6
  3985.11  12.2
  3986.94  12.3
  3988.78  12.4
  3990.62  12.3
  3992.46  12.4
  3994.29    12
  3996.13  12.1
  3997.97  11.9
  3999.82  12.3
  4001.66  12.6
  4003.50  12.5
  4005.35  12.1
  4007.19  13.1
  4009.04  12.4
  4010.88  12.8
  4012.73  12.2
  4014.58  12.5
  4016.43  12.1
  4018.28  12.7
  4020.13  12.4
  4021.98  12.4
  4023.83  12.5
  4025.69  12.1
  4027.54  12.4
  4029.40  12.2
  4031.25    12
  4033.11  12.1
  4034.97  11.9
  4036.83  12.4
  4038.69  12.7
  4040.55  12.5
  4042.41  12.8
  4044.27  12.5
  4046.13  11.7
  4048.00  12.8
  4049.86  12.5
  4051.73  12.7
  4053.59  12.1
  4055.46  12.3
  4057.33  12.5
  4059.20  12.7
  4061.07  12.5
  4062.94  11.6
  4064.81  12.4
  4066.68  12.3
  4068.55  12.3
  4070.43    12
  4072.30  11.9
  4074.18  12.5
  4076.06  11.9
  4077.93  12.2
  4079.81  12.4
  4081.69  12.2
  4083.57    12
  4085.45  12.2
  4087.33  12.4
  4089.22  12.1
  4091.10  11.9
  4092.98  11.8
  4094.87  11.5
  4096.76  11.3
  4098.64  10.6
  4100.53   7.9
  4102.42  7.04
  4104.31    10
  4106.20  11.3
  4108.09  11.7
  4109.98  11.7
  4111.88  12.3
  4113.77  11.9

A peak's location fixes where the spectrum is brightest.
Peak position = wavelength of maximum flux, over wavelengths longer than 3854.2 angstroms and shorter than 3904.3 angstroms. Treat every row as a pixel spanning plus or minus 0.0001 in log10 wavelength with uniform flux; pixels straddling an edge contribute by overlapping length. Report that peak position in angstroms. 3869.37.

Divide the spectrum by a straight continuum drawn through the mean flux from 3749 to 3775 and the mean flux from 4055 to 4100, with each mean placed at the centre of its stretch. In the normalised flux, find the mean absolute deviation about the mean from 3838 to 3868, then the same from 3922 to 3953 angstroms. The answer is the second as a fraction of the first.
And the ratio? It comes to 4.0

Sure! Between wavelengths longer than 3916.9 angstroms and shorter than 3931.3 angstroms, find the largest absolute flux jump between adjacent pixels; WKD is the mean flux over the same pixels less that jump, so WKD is 9.2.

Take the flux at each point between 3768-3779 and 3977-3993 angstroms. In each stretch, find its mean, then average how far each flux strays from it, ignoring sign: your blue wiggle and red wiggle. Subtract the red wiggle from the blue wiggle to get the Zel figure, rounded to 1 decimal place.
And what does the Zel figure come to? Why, 1.4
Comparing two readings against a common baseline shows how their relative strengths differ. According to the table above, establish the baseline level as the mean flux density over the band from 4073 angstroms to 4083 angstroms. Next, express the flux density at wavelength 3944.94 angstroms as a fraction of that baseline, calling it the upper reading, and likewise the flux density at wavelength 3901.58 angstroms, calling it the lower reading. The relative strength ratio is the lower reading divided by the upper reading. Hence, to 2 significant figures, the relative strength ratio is 0.94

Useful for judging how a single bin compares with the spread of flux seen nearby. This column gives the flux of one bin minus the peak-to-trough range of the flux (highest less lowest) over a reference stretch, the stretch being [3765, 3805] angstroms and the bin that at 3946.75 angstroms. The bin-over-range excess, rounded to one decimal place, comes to 6.8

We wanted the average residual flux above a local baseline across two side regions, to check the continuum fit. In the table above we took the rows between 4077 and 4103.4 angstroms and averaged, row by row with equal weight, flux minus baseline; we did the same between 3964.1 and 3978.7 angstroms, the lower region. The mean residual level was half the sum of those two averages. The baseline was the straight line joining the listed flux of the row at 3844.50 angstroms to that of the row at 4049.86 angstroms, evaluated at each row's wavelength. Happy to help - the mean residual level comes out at -2.8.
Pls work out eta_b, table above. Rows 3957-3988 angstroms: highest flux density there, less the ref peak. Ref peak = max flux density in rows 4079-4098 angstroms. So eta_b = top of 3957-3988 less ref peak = -0.10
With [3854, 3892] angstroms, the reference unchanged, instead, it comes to 0.30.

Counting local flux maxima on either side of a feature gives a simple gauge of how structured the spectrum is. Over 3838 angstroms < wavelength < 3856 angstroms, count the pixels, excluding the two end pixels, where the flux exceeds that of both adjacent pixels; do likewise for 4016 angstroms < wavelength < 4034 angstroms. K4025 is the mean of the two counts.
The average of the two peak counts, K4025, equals 3.0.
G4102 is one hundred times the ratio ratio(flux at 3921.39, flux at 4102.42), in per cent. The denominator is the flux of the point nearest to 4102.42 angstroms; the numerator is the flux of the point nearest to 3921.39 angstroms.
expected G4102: 168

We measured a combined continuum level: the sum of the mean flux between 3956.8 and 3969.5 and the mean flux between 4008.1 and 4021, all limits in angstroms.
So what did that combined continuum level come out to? 21.6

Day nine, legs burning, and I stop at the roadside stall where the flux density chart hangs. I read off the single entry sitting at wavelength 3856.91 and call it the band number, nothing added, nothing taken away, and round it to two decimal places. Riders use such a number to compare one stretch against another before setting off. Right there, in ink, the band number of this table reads 11.70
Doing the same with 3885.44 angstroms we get 9.91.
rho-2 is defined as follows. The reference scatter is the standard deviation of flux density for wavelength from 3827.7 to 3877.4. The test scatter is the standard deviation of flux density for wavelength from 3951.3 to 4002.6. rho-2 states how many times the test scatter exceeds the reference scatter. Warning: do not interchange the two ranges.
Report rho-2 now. 1.5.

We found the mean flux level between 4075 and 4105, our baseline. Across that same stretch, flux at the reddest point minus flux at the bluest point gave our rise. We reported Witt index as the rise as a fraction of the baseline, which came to -0.17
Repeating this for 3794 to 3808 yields 0.14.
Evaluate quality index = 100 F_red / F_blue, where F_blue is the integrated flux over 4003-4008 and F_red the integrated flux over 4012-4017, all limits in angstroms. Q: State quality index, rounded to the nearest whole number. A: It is 98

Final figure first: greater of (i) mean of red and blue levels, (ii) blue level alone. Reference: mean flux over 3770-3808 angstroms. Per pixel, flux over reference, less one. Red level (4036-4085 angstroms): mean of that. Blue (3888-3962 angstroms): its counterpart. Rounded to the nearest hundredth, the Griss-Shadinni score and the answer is 0.10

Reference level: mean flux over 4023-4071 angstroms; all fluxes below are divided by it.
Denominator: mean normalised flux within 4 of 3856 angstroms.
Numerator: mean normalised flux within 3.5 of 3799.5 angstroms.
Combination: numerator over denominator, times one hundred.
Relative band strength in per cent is 74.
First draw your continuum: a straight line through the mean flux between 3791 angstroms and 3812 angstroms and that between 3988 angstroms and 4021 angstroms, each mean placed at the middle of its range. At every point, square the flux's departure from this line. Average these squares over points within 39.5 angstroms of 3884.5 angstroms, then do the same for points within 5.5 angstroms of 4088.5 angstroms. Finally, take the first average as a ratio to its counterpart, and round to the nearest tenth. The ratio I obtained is 1.3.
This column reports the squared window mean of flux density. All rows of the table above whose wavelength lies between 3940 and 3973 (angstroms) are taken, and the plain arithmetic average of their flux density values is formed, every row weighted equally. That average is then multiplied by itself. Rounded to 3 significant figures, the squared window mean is 108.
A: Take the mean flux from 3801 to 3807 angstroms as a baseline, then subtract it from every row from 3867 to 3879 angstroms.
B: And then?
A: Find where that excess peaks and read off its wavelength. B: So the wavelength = 3869.37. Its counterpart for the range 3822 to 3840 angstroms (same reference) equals 3826.84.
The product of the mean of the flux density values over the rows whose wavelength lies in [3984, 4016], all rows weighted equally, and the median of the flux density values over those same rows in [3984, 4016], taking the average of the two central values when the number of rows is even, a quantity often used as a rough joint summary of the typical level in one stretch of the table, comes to 152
